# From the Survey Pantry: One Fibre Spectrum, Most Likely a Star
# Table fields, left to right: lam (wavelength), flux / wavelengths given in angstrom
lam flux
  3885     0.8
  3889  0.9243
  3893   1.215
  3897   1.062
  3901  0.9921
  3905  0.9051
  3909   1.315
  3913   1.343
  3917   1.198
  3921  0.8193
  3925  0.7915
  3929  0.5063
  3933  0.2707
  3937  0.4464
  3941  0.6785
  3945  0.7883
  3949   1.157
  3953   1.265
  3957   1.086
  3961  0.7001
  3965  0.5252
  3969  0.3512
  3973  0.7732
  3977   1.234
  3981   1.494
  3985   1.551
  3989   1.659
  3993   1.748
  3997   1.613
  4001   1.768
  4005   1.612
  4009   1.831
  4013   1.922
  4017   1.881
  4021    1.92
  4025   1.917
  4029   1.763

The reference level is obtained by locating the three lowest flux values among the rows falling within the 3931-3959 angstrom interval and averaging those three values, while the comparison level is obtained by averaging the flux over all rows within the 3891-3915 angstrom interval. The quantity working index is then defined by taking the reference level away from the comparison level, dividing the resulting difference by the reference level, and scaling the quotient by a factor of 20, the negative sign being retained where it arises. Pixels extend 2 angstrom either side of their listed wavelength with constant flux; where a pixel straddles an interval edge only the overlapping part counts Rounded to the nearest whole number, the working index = 29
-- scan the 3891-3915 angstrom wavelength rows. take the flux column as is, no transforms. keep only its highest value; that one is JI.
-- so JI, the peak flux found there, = 1.343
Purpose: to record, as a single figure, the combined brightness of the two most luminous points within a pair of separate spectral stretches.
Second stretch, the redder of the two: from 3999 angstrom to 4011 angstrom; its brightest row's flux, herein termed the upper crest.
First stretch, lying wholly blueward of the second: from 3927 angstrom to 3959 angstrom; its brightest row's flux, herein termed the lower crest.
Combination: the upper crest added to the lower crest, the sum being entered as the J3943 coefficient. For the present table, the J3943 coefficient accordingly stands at 3.10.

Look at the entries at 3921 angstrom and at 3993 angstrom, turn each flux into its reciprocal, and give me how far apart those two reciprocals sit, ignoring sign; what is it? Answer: 0.65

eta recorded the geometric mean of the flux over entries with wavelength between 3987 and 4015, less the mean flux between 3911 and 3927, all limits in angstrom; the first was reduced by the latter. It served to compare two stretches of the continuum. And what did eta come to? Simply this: 0.7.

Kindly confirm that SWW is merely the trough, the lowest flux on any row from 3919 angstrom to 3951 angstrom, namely 0.2707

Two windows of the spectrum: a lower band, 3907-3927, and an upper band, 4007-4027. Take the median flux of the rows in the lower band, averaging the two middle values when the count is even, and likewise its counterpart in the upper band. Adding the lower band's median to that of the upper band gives 3.1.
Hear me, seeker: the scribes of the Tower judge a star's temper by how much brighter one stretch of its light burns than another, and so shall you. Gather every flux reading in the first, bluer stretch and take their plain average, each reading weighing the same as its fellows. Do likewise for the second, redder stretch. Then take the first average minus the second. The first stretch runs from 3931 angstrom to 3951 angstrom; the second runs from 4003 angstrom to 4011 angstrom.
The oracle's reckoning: -1.1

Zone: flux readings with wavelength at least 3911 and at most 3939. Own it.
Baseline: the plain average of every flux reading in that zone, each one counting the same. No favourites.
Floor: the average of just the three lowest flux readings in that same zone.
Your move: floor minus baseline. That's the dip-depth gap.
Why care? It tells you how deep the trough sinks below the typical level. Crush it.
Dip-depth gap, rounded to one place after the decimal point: -0.4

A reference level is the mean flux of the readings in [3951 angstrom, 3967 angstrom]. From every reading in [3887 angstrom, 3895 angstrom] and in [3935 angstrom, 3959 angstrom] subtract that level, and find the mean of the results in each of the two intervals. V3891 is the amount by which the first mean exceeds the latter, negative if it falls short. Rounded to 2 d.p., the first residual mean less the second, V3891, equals 0.17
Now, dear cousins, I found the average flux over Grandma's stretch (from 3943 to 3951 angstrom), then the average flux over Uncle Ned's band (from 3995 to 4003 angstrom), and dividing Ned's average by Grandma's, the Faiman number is 1.7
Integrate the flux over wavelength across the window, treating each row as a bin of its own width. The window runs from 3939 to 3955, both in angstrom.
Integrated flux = 16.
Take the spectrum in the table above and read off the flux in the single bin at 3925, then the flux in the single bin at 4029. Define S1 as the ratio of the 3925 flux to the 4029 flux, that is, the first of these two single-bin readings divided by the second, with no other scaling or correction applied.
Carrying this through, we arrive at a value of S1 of 0.45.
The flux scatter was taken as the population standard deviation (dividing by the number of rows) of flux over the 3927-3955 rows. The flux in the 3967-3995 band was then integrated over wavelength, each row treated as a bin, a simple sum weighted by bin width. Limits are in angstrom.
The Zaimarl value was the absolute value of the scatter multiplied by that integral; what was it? 12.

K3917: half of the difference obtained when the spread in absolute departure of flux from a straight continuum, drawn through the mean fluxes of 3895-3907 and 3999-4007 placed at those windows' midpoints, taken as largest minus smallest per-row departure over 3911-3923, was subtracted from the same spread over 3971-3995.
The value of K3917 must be 0.25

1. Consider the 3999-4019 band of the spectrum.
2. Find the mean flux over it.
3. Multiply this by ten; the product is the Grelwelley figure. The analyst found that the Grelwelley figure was 18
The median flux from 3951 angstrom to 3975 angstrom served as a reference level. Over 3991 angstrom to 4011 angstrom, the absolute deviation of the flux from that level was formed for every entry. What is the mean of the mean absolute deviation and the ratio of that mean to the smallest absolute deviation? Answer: 1.0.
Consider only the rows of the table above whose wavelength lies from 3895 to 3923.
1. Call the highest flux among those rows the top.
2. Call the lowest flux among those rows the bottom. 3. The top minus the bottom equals 0.52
